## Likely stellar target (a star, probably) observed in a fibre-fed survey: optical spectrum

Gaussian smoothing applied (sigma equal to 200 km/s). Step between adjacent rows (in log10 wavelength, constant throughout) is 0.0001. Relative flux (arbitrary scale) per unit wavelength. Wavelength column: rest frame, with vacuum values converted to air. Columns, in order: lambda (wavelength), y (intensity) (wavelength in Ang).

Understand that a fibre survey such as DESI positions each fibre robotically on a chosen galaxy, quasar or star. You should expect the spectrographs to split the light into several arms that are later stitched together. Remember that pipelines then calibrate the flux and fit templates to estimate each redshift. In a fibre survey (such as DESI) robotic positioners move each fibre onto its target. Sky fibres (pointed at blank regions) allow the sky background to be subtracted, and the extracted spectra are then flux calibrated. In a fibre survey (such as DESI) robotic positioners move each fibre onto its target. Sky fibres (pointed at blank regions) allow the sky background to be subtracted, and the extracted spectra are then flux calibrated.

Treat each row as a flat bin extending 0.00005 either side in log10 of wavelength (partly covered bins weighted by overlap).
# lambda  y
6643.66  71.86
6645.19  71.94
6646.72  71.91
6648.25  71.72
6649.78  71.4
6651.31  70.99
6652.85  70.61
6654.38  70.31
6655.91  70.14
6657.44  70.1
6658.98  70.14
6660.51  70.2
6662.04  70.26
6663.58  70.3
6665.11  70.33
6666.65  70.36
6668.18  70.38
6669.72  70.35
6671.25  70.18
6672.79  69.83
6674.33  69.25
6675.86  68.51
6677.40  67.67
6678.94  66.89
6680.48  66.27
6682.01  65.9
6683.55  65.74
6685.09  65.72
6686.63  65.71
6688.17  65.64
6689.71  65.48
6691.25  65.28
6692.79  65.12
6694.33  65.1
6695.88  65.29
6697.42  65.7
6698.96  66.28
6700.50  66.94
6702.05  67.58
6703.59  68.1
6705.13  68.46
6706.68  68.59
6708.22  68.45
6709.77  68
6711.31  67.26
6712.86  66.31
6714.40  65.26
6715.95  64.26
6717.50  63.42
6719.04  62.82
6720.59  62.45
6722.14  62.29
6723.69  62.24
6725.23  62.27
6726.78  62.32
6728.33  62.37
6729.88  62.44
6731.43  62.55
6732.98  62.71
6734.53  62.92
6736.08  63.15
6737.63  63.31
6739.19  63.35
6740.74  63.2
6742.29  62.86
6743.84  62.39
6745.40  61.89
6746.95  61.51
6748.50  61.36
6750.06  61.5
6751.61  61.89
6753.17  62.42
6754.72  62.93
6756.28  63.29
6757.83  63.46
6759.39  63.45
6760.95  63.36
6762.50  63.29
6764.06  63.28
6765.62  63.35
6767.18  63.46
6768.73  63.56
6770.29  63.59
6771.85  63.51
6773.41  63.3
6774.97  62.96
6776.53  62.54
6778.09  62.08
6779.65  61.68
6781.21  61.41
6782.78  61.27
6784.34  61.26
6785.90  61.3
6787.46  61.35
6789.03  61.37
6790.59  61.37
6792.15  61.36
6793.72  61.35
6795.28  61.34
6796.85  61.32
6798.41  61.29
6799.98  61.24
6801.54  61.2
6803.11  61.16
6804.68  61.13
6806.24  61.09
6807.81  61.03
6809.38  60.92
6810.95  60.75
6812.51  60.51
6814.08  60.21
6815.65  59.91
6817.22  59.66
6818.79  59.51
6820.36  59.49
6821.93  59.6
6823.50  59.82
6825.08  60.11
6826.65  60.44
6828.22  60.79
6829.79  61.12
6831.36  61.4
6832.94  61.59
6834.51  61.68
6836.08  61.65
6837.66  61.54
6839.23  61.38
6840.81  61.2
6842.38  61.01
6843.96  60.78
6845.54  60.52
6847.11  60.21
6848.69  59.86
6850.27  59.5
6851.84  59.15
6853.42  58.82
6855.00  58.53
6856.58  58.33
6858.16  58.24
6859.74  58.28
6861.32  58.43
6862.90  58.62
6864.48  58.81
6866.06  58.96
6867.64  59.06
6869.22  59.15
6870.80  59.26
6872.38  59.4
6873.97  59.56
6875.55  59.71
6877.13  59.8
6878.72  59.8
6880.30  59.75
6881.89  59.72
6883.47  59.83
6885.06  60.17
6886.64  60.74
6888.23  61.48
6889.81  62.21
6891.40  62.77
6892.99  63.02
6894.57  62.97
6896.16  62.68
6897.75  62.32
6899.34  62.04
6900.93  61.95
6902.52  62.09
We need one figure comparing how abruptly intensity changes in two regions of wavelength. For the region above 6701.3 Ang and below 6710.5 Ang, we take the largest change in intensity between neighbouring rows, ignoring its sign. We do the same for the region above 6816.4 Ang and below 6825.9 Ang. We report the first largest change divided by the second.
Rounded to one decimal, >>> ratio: 1.8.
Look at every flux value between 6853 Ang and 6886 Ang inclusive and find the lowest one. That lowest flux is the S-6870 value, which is 58.24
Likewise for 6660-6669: 70.2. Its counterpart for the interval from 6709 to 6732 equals 62.24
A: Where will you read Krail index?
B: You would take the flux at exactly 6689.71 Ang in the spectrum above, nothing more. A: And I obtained 65.48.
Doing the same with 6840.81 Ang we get 61.2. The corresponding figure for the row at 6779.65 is 61.68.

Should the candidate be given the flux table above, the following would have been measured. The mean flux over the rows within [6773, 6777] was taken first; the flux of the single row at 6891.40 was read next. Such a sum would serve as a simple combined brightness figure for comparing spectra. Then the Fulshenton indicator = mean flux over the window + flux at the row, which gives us 126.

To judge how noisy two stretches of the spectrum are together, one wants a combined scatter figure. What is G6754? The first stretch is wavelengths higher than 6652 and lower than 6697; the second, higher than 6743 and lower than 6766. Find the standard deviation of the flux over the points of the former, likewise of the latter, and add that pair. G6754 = 3.0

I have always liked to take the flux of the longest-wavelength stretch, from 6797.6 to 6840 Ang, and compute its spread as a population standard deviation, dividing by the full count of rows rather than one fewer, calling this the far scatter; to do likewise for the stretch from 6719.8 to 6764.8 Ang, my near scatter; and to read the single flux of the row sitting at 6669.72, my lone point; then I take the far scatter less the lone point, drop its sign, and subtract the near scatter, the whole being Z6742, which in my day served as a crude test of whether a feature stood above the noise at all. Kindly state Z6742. 69.0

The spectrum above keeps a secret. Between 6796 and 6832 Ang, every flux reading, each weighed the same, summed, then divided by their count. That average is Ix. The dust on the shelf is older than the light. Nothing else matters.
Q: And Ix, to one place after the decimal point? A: 60.6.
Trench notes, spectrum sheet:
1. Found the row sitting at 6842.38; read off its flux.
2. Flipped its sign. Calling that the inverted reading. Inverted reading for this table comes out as -61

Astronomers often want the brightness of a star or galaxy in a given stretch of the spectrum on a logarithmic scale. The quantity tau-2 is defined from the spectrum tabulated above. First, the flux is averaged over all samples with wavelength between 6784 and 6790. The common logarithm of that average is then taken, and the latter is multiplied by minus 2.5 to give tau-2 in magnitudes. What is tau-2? -4.47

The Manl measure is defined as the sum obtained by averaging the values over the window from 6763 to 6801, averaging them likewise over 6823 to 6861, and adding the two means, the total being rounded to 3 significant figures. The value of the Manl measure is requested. 122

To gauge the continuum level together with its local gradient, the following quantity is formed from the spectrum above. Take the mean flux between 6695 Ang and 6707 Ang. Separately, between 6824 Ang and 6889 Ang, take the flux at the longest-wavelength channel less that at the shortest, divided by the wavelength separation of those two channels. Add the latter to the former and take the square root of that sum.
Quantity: 8.19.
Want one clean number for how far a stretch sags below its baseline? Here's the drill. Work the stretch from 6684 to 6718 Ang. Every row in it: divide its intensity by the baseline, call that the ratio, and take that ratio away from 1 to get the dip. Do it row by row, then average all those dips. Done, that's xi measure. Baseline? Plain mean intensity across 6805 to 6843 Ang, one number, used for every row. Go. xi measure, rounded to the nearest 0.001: -0.092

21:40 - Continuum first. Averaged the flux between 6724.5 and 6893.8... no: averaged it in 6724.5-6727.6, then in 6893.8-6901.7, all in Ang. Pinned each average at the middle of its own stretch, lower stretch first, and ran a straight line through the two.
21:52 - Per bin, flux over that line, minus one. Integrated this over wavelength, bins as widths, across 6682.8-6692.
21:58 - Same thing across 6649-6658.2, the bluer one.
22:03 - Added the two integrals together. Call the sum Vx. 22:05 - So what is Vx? 1.7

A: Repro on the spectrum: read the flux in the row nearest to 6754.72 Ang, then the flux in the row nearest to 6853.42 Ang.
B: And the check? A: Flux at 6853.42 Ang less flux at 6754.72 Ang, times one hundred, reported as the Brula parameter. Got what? -411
